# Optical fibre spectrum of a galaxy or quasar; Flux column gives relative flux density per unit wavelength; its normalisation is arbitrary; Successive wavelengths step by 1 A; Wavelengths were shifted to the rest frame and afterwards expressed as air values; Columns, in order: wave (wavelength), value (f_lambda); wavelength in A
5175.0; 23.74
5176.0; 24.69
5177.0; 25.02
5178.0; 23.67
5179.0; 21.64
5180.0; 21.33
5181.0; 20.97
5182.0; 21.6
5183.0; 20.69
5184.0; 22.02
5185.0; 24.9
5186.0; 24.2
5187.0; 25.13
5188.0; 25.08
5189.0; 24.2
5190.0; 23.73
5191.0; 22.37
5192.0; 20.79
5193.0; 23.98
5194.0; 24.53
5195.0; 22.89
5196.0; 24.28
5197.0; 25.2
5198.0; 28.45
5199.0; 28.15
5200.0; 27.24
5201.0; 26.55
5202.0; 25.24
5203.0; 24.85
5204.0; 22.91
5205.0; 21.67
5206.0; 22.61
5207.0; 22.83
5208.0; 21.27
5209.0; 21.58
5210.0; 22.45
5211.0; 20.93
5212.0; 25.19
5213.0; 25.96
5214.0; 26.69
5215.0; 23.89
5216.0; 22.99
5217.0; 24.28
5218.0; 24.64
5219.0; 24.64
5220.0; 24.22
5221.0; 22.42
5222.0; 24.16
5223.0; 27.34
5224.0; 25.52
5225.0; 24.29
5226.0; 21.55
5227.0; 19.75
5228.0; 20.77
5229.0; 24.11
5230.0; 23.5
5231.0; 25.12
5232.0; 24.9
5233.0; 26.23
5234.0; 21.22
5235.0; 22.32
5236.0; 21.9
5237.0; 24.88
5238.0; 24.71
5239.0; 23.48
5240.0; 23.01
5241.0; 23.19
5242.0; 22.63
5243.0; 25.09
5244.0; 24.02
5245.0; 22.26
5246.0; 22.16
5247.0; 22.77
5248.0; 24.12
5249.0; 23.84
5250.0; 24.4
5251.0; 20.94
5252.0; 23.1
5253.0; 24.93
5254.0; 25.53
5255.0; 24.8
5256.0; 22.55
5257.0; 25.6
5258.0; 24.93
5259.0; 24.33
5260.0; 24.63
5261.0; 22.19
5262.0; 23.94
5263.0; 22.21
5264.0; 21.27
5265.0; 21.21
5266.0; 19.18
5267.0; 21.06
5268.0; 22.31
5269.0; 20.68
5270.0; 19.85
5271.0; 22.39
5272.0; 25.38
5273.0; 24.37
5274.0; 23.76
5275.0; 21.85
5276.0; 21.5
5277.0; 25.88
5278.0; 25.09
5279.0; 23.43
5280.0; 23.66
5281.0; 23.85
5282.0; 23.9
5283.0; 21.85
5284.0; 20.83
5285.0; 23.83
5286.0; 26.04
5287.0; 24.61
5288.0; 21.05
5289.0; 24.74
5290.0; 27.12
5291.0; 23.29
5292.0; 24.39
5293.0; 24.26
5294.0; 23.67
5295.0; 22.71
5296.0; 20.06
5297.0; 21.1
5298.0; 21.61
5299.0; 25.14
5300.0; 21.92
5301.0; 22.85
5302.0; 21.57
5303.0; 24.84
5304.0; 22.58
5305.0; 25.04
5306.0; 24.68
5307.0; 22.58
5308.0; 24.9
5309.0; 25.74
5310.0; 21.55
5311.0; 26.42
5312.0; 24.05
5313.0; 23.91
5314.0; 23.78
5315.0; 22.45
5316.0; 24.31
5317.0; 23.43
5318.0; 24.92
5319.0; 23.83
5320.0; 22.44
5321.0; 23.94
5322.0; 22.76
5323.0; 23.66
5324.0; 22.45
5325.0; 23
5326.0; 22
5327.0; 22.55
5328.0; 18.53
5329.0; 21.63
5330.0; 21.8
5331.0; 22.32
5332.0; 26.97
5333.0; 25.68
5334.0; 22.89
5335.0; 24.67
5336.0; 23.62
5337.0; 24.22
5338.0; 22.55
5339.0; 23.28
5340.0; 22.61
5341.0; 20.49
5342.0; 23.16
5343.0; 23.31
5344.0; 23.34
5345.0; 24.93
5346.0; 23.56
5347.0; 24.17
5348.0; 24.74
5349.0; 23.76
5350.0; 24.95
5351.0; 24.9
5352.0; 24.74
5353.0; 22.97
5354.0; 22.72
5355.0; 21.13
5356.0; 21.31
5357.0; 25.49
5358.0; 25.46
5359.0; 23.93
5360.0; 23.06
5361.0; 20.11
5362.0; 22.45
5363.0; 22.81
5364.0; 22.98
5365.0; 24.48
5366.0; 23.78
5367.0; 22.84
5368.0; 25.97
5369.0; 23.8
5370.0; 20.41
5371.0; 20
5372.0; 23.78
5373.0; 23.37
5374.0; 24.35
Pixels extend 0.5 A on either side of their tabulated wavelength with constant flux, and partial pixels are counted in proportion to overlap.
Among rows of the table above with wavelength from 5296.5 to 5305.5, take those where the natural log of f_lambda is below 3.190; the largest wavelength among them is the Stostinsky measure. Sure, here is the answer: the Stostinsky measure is 5304.0 A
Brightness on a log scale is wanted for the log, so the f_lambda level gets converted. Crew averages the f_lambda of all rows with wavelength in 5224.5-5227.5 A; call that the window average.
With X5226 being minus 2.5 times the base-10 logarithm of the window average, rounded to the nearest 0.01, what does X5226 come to -3.35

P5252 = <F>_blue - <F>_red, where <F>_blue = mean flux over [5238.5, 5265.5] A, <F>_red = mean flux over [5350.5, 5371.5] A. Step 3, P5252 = 0.3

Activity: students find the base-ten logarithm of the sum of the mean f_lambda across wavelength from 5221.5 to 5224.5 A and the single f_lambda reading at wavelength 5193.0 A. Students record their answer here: 1.696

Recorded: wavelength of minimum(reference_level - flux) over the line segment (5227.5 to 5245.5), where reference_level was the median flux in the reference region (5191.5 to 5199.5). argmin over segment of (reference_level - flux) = 5233.0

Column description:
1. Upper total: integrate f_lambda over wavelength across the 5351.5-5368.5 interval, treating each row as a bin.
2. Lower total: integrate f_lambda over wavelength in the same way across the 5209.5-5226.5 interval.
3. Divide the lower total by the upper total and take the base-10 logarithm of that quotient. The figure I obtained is 0.016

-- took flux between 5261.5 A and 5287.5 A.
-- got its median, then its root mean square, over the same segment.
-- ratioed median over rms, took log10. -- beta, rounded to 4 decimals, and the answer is -0.0001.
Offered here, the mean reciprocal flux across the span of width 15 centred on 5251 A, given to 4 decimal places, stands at 0.0423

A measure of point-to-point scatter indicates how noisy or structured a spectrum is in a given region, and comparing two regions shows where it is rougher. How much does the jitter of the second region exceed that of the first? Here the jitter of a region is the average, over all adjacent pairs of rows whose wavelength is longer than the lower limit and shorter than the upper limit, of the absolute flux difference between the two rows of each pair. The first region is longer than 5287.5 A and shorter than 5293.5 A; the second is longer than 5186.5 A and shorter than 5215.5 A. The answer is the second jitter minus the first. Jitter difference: -0.9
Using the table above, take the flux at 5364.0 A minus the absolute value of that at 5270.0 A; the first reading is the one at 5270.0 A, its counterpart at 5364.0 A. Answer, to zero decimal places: 3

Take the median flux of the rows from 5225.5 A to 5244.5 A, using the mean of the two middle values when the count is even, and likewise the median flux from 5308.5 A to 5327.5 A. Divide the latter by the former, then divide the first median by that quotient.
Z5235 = 23.3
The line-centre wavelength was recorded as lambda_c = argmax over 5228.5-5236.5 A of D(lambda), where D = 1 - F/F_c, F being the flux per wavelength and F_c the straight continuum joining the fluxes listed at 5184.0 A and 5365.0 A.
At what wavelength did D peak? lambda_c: 5234.0 A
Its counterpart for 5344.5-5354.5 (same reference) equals 5354.0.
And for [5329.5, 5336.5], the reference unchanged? 5330.0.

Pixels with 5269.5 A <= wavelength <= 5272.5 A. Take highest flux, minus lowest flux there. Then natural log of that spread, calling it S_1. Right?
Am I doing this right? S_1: 1.7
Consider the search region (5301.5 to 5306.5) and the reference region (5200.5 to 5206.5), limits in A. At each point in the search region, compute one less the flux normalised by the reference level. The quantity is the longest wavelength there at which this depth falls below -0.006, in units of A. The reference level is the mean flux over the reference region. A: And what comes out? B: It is 5306.0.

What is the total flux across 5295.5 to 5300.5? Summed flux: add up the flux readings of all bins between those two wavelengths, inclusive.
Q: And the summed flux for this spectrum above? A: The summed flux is 110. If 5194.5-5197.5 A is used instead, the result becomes 72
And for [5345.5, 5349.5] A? 96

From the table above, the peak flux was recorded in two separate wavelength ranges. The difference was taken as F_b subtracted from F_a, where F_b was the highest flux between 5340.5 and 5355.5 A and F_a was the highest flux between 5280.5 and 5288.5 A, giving 1.1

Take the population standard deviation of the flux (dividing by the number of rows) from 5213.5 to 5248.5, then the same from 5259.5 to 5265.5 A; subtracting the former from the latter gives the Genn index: -0.3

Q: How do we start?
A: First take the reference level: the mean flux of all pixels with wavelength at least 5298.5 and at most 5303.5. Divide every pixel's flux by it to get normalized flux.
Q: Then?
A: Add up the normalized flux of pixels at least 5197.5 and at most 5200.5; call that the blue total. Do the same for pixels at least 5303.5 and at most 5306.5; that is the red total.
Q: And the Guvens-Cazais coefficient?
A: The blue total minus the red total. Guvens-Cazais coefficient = 0.50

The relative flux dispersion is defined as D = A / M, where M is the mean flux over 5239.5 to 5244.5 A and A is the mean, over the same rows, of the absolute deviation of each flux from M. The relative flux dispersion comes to 0.033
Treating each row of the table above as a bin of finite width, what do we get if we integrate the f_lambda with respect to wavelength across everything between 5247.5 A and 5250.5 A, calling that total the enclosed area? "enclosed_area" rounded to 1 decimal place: 72.4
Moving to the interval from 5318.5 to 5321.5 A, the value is 70.2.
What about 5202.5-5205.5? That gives 69.4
